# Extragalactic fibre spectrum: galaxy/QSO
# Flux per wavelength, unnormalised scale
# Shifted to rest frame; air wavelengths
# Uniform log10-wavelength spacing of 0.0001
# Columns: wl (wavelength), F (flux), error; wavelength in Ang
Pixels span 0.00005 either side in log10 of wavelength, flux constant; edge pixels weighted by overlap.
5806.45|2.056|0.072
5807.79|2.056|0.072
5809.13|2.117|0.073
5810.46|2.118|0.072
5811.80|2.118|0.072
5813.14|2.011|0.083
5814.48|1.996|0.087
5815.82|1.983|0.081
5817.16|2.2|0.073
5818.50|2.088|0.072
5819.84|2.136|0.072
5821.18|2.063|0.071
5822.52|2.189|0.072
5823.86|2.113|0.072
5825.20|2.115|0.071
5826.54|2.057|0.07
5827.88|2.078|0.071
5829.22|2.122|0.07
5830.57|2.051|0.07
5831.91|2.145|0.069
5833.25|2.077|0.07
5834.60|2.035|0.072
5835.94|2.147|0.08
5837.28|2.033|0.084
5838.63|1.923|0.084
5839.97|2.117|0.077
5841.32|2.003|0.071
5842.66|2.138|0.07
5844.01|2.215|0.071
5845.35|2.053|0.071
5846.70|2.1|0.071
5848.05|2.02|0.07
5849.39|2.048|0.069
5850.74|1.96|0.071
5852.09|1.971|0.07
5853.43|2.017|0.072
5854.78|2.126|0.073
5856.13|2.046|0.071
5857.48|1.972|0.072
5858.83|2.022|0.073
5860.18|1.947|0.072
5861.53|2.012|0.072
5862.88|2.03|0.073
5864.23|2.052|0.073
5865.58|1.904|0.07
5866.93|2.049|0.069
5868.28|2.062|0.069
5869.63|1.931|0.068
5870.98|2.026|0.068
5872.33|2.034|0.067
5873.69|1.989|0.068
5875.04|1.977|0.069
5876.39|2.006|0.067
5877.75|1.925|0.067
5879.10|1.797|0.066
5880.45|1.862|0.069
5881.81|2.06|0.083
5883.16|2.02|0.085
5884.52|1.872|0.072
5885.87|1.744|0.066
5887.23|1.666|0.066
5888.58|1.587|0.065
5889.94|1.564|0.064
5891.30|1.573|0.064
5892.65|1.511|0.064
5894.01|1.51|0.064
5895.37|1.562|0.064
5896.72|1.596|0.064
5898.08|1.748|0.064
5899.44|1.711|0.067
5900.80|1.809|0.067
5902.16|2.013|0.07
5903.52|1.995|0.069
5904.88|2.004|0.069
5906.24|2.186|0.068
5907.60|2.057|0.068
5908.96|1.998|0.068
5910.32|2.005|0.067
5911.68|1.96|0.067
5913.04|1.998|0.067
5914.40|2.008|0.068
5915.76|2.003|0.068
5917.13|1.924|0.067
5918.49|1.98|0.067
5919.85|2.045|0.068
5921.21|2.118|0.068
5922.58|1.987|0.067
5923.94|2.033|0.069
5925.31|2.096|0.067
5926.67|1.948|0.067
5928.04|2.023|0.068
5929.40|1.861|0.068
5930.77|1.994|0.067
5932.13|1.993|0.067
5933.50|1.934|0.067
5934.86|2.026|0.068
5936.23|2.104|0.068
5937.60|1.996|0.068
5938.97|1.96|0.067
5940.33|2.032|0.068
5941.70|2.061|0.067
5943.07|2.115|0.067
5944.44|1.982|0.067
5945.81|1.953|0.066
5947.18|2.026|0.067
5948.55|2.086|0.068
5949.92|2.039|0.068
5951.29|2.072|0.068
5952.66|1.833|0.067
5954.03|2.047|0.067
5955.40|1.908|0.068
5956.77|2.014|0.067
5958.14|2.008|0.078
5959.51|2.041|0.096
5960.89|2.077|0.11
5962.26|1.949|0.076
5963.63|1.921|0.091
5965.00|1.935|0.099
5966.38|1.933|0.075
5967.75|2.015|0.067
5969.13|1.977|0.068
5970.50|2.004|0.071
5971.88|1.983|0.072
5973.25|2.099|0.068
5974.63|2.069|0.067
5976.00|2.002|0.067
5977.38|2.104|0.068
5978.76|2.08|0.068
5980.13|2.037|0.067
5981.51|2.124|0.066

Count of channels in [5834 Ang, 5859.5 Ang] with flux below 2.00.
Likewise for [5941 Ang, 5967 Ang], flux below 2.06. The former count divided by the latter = 0.29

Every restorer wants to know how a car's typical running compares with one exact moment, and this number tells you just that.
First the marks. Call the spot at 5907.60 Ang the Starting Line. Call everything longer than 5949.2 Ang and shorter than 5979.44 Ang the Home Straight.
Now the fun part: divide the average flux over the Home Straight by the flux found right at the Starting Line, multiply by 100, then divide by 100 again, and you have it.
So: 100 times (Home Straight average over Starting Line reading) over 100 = 0.97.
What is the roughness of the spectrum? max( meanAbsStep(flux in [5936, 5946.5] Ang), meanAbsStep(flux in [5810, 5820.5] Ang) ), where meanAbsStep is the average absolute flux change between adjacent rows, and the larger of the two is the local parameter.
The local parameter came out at 0.073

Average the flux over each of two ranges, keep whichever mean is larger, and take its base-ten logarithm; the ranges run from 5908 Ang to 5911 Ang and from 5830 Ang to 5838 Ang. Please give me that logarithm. 0.318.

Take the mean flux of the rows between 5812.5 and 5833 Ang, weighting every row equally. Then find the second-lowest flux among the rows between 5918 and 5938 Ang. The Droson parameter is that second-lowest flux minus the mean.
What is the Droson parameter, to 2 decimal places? -0.16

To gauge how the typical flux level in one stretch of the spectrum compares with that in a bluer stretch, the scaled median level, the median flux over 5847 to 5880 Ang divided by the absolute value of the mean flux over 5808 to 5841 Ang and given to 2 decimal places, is 0.97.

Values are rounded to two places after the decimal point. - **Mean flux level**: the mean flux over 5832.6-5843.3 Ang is 2.06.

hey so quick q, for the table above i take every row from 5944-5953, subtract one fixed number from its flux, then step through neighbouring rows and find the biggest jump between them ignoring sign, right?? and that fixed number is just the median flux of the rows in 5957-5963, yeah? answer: 0.24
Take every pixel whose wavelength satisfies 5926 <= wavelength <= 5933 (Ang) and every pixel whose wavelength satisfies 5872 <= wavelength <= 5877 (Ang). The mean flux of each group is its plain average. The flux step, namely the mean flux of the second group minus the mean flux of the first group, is 0.04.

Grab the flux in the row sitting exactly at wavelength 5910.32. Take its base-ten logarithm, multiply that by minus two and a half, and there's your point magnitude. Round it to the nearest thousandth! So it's -0.755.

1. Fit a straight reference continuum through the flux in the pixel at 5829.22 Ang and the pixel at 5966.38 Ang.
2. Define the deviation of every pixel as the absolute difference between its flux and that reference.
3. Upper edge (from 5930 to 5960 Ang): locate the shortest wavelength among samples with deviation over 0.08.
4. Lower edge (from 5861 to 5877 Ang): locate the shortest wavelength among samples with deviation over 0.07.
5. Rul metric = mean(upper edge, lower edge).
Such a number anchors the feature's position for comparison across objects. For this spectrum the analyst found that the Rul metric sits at 5900.9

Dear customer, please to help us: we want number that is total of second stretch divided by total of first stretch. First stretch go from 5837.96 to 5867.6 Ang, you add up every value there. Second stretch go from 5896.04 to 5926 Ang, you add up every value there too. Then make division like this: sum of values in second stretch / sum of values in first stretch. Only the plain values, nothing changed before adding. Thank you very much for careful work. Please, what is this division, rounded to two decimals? 0.97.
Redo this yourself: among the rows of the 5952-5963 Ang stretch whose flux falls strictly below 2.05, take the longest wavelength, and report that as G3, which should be 5962.26 Ang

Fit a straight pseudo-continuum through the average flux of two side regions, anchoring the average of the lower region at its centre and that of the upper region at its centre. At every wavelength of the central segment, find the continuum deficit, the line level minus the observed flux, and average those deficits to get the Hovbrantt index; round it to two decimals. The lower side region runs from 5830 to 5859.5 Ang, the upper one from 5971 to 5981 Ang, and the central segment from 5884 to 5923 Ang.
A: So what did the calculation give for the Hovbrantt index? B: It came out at 0.20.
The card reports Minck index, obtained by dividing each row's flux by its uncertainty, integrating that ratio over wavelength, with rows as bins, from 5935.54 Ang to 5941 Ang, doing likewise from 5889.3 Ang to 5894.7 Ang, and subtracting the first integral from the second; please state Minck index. -33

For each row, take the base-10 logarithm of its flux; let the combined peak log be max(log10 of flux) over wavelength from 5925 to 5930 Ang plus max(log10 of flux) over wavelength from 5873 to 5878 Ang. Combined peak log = 0.62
